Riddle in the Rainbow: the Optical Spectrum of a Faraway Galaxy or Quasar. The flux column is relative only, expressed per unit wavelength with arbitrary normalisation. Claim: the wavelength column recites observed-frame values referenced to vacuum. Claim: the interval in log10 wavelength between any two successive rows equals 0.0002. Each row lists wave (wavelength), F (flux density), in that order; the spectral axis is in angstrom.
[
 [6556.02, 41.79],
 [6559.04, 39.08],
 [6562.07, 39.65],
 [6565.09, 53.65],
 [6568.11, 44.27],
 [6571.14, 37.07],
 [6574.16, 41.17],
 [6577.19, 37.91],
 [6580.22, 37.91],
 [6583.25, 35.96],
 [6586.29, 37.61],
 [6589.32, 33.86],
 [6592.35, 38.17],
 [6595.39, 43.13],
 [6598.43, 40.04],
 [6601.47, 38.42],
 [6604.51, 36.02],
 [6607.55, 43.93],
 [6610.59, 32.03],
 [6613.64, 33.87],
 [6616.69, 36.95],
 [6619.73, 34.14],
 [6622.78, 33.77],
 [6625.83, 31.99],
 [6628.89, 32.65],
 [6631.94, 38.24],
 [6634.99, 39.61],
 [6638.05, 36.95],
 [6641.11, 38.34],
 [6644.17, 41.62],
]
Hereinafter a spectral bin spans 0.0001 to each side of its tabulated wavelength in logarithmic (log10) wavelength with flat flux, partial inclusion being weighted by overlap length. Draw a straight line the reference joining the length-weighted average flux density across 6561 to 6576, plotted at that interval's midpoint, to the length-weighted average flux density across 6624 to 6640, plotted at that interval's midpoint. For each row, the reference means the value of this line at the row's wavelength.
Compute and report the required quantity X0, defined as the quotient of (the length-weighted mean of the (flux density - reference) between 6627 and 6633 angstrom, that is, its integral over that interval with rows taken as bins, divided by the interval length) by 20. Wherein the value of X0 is -0.06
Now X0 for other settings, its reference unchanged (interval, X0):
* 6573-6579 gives -0.15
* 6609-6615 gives -0.26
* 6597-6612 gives -0.05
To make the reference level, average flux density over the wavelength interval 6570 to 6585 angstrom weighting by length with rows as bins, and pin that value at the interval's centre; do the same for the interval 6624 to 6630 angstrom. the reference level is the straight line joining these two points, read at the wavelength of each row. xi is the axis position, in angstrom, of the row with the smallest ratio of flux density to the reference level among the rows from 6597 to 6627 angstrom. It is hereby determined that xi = 6610.59 angstrom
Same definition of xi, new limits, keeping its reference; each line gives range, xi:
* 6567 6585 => 6571.14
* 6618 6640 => 6625.83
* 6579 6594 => 6589.32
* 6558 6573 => 6571.14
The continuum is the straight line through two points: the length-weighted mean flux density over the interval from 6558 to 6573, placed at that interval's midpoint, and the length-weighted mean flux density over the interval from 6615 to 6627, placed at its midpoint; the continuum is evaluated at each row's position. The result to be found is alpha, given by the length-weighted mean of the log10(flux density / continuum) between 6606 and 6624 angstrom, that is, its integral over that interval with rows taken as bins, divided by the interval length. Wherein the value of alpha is 0.005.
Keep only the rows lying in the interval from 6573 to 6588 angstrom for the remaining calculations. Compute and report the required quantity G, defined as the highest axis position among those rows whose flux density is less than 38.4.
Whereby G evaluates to 6586.29 angstrom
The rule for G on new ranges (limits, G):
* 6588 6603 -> 6592.35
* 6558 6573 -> 6571.14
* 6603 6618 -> 6616.69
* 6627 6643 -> 6641.11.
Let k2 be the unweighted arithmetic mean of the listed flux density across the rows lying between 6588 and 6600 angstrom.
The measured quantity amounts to 39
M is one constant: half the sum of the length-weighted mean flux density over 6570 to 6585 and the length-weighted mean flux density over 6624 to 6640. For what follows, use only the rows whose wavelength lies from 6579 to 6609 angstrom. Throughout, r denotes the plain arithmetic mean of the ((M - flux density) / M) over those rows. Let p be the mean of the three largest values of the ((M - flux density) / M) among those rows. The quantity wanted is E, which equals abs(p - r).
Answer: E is 0.087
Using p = 0.045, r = -0.04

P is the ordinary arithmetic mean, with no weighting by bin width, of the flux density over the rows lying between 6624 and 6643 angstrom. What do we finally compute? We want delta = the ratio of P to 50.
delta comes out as 0.73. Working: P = 36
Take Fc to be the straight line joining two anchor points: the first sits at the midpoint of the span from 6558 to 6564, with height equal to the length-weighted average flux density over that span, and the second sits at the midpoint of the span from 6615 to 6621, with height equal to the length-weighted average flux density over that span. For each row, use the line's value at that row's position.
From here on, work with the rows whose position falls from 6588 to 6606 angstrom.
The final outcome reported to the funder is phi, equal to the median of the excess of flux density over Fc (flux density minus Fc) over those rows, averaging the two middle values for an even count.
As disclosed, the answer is 0.9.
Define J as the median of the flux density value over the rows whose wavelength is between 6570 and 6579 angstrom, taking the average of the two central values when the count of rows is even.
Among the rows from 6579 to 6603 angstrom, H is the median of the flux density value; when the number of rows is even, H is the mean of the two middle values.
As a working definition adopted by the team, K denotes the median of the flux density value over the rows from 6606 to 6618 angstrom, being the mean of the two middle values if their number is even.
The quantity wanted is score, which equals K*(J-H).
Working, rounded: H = 38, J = 37.9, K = 35.4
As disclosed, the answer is -5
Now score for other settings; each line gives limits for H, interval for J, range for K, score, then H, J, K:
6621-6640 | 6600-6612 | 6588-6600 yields 73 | 35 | 37.2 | 39.1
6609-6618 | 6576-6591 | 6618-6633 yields 126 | 34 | 37.6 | 33.8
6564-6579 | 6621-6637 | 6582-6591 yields -266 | 41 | 33.8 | 36.0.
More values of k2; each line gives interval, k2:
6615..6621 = 36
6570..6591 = 37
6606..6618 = 37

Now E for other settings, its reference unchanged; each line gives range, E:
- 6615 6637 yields 0.069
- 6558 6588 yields 0.096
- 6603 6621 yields 0.076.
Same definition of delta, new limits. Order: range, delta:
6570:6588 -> 0.76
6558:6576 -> 0.85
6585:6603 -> 0.77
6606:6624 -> 0.72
